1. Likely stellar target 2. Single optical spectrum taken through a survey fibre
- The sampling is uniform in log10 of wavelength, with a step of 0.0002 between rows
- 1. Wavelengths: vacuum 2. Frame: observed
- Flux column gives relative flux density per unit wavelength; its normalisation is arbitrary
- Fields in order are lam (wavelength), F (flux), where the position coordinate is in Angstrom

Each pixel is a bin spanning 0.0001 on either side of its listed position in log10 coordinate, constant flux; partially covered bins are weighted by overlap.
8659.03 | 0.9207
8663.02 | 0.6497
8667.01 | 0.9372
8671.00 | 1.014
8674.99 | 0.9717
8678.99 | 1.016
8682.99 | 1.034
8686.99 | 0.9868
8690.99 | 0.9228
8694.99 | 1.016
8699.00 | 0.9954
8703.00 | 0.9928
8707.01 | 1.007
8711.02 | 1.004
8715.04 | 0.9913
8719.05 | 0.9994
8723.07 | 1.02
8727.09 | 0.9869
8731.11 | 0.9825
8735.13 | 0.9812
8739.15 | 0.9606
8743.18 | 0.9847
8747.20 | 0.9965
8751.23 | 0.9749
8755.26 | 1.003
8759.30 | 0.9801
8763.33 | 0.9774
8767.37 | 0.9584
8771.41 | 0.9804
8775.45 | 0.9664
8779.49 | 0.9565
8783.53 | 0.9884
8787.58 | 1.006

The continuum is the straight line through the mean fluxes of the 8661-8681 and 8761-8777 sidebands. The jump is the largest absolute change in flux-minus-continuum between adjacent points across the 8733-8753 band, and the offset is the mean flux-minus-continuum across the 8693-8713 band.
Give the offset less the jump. 0.044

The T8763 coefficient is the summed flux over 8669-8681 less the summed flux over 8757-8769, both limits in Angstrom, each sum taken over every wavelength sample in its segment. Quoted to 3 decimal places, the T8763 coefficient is 0.086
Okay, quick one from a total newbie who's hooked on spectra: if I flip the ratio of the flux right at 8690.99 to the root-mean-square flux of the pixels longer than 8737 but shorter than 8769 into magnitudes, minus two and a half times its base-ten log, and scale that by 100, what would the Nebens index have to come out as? 6.5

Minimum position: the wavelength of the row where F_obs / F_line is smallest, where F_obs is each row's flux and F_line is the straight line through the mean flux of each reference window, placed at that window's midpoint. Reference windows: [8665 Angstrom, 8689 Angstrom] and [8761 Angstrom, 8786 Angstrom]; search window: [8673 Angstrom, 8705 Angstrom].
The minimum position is 8690.99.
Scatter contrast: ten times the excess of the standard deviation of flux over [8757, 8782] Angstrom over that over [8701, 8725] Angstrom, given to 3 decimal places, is 0.003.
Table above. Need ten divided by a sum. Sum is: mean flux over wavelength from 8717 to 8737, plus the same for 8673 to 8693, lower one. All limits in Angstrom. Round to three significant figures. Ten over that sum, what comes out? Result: 5.05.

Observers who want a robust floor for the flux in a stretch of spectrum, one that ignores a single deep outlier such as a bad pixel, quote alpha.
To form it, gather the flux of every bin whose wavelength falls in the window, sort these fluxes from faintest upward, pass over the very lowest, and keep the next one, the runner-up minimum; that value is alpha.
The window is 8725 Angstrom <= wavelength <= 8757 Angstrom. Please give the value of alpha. 0.9749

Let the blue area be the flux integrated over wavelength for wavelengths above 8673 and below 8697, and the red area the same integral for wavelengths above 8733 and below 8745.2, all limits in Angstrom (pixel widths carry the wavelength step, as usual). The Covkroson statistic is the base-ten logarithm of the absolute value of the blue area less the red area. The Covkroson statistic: 1.1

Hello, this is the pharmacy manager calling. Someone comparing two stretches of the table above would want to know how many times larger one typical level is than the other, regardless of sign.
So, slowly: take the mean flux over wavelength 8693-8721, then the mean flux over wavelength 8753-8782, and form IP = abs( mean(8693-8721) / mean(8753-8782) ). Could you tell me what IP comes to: 1.027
